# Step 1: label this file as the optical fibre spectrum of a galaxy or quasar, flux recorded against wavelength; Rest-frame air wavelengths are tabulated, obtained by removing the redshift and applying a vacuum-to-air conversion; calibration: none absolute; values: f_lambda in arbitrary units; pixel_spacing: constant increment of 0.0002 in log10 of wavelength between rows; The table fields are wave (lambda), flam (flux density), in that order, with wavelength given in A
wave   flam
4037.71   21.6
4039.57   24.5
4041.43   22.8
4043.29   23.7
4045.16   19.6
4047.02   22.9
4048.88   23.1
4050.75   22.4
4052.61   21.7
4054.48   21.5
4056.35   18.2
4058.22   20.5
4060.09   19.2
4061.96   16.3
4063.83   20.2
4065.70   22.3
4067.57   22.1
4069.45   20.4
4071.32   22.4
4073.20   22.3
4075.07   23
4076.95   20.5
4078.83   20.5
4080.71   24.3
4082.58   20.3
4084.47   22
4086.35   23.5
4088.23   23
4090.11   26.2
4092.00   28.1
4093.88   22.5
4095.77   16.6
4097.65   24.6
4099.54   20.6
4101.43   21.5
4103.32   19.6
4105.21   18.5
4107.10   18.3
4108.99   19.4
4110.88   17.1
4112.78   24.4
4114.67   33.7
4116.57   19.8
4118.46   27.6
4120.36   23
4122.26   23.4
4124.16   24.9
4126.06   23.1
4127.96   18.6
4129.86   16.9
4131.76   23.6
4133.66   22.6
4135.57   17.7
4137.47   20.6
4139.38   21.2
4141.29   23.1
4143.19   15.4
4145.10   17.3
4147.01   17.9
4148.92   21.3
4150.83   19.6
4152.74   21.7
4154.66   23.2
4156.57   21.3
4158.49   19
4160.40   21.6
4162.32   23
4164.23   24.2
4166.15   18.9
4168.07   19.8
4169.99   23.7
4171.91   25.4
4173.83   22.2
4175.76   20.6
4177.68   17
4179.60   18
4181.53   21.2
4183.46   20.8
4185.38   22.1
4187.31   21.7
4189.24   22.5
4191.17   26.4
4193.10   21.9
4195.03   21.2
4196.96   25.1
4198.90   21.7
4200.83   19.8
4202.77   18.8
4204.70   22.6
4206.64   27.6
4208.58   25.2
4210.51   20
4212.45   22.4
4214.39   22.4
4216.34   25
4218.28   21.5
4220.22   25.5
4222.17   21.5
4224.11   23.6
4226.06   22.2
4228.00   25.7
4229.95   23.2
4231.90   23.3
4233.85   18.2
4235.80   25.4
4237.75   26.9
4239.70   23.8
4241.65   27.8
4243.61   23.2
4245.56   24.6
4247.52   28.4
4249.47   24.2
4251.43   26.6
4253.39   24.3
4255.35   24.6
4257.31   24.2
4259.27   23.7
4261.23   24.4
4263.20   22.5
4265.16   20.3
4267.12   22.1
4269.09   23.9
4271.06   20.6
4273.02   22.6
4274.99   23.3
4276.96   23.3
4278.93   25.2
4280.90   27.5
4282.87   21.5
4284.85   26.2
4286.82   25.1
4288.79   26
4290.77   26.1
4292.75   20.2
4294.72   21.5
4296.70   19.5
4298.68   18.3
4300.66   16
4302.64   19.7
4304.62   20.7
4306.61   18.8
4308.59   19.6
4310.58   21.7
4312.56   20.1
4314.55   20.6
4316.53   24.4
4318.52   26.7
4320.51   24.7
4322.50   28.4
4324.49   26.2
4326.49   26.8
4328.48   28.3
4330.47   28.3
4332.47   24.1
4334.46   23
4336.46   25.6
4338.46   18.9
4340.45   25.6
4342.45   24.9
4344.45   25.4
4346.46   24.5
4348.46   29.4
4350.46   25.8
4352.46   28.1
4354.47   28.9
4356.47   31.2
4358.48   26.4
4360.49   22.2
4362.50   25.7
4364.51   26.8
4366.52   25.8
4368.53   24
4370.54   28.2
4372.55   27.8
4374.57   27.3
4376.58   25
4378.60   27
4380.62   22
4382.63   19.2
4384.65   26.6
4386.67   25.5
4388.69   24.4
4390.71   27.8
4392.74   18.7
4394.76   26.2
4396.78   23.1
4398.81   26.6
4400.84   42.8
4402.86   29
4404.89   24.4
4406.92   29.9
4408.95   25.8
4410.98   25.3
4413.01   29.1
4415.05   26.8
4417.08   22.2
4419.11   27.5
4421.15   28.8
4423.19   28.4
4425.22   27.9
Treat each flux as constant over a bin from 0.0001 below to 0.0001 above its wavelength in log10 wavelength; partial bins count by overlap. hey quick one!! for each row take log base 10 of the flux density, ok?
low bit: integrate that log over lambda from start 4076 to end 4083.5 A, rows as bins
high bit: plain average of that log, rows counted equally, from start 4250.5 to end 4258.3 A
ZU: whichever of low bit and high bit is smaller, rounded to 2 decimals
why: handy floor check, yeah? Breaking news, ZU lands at 1.40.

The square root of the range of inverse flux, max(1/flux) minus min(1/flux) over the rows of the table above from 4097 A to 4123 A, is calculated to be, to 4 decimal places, 0.1697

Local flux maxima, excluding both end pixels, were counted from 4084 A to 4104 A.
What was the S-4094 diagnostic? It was 4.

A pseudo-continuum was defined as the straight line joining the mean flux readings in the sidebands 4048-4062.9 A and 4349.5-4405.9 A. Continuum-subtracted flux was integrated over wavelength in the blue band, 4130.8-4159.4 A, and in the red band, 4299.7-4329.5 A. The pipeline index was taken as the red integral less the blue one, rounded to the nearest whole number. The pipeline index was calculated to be -21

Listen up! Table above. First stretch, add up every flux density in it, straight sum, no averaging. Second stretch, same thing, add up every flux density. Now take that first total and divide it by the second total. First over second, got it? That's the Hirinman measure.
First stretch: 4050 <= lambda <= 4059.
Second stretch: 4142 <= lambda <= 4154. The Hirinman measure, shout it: 0.92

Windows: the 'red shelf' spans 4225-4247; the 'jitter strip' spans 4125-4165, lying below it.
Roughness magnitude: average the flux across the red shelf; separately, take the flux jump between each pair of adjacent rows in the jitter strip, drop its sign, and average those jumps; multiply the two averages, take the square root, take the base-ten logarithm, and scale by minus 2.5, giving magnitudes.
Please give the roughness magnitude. -2.25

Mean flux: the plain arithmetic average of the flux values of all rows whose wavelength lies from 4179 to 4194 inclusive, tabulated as 22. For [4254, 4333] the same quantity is 23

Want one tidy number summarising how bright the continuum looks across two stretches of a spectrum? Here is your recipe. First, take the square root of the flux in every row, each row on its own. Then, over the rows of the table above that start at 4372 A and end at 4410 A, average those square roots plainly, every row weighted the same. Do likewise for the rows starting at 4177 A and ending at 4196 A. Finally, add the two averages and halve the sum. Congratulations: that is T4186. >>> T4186 4.86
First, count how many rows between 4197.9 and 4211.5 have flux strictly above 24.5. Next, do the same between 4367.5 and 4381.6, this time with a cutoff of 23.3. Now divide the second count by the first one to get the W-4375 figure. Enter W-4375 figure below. 3.0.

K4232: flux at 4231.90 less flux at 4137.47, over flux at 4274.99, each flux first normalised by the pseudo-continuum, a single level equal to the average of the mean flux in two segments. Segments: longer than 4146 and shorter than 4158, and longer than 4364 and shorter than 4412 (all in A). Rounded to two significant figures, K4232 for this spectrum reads 0.12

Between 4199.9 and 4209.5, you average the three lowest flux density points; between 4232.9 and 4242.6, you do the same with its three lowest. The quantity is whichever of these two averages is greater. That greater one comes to 22.5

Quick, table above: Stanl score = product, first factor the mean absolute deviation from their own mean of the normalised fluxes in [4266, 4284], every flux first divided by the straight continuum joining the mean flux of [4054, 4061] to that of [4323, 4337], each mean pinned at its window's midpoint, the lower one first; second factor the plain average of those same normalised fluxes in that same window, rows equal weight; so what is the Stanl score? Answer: 0.055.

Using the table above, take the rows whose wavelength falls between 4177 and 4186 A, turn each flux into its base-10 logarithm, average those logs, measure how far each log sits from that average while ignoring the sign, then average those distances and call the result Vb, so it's 0.042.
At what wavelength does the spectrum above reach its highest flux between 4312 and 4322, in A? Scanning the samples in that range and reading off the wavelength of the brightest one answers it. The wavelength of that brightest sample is 4318.52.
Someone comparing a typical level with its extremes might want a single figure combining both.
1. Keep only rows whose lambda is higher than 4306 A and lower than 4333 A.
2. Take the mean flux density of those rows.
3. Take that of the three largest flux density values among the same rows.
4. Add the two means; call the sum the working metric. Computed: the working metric 53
